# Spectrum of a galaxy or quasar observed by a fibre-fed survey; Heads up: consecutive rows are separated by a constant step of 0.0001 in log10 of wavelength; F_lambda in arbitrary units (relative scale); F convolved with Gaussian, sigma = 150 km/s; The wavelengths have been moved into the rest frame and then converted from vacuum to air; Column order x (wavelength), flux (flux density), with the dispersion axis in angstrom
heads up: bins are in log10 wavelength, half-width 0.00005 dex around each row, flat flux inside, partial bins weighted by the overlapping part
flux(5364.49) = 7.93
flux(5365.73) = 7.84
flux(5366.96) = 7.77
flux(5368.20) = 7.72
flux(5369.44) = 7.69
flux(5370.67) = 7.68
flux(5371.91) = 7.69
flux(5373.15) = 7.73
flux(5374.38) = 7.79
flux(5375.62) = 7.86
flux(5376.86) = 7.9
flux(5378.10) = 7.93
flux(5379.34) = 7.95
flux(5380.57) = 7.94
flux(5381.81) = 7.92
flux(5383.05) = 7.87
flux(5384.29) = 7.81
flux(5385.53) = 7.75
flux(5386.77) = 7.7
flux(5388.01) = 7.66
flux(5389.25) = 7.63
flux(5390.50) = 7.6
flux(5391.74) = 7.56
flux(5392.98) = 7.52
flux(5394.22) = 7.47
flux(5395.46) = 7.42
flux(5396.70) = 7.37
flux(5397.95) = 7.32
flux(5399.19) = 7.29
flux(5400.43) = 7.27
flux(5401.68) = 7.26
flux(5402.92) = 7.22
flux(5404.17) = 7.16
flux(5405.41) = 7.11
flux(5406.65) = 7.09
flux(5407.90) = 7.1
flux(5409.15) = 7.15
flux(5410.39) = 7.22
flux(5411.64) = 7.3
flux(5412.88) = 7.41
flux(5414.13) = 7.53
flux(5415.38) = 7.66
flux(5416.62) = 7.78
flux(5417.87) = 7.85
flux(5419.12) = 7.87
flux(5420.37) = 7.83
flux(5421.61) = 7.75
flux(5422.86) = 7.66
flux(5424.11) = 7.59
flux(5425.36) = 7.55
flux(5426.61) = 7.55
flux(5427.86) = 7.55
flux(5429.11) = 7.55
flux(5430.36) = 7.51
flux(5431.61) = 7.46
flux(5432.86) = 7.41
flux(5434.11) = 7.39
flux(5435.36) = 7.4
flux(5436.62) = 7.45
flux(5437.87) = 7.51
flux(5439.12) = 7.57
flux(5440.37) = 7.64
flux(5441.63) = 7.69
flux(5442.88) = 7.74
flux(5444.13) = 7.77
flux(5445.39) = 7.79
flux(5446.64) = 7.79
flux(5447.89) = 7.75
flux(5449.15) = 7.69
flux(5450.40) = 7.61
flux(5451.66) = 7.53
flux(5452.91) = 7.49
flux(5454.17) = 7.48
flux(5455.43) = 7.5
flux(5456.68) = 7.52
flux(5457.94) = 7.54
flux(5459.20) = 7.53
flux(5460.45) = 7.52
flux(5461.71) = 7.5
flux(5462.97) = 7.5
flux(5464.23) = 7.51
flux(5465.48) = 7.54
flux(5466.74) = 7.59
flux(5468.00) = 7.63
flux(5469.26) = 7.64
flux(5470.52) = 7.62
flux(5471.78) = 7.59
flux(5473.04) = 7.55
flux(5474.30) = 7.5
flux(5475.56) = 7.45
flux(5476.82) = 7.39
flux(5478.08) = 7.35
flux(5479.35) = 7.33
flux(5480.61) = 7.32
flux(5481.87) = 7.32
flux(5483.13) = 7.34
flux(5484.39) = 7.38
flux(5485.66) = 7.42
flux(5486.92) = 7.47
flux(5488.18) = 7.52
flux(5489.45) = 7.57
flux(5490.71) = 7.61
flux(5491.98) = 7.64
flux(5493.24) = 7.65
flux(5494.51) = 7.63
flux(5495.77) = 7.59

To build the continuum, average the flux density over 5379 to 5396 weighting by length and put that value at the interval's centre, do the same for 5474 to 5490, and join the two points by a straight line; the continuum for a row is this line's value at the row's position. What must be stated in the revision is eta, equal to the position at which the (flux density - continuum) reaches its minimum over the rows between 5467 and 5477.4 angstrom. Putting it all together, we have 5476.82 angstrom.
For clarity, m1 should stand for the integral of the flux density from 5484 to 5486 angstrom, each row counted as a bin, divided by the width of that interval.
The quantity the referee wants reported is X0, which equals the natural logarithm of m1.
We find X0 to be 2.00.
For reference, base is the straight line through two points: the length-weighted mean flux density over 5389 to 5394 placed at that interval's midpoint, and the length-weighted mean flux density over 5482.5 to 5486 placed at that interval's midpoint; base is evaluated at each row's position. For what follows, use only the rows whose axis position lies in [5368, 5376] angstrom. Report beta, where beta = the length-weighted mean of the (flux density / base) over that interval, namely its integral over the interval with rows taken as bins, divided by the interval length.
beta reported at 1.02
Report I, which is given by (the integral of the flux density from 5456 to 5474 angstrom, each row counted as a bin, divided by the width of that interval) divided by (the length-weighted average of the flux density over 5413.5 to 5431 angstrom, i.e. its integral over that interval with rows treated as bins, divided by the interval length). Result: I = 0.99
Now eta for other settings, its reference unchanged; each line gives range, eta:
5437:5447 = 5437.87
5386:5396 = 5395.46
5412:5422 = 5412.88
